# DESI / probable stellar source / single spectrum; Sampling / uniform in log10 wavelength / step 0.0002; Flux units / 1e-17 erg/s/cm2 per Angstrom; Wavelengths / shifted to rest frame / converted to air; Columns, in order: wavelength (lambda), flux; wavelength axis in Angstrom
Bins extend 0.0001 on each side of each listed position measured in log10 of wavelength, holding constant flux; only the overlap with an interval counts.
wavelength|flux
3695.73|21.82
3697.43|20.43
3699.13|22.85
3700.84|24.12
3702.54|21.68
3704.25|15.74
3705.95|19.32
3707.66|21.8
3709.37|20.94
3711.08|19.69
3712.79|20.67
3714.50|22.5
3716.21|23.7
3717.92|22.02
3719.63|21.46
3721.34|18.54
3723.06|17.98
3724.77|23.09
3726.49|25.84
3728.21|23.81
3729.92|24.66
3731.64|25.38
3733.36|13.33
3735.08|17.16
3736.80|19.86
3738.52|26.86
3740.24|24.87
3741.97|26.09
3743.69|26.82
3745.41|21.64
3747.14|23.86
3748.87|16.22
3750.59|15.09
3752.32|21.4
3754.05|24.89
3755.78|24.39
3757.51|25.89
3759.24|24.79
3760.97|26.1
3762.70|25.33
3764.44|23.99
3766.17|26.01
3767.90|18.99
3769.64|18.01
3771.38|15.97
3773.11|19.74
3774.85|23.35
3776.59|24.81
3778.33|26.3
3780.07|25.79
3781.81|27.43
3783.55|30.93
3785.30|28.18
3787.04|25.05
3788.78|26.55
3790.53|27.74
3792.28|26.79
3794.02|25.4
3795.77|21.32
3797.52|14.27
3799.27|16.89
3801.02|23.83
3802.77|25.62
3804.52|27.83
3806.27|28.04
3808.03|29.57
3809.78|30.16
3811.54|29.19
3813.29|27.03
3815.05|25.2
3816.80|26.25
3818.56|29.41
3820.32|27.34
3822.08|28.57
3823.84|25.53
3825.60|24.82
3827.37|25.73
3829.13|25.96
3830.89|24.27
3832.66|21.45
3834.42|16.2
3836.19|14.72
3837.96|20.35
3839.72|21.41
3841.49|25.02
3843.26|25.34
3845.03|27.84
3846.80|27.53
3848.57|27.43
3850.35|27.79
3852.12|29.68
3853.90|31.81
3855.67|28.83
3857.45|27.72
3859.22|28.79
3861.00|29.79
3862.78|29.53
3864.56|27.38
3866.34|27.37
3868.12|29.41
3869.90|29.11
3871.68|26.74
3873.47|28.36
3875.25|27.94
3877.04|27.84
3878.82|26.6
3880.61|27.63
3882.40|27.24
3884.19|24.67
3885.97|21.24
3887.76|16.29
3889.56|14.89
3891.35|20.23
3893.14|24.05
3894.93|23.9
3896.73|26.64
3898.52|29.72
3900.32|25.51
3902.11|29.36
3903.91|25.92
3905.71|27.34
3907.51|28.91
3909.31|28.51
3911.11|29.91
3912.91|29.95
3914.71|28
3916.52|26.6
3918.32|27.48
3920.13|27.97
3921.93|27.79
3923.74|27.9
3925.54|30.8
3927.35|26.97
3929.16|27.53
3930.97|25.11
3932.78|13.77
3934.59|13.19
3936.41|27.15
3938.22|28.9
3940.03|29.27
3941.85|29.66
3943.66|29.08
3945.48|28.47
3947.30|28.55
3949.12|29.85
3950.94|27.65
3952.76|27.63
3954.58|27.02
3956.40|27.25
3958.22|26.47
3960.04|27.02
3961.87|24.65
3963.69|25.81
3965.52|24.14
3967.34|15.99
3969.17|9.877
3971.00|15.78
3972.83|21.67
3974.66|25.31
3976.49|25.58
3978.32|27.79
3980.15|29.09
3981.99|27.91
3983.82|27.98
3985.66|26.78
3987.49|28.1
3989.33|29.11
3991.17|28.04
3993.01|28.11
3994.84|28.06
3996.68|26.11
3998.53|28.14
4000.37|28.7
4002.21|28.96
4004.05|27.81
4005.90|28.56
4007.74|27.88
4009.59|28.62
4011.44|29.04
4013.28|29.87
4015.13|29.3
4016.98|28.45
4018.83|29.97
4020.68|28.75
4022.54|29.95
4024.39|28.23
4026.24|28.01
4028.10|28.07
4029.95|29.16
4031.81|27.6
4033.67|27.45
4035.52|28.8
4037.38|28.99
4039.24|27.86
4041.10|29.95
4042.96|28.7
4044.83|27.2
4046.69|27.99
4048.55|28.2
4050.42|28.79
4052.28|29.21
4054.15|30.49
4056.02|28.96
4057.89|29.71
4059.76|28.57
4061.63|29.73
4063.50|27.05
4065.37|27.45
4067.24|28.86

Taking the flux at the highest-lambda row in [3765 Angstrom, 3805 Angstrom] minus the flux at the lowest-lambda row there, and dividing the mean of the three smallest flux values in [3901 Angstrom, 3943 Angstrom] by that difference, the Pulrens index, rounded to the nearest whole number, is 10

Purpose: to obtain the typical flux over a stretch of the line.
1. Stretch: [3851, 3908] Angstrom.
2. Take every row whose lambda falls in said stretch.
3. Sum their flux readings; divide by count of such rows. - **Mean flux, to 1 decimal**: 26.6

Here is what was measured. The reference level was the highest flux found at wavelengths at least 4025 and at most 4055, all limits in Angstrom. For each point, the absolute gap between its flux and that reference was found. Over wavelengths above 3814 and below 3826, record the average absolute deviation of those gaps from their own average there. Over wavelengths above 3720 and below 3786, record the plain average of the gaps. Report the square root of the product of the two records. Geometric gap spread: 3.3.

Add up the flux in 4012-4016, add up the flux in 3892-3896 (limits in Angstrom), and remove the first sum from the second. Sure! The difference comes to -11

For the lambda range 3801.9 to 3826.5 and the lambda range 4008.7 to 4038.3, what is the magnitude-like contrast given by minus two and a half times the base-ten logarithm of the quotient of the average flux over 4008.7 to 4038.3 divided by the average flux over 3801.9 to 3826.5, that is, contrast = -0.050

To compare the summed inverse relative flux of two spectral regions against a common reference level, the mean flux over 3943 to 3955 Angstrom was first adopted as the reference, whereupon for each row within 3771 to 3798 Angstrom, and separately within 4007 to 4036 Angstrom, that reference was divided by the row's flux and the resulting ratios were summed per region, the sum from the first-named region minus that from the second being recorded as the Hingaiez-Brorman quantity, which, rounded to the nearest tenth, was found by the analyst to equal 3.6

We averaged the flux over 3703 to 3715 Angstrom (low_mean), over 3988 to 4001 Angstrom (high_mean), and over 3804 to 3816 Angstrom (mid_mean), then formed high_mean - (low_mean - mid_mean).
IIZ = 36.1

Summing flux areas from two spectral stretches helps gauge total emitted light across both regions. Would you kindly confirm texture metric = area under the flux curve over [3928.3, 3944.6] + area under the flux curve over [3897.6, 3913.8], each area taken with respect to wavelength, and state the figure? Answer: 864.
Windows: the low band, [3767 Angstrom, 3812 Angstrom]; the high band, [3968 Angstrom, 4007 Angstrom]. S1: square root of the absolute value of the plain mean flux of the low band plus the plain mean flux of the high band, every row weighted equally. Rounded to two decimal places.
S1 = 7.11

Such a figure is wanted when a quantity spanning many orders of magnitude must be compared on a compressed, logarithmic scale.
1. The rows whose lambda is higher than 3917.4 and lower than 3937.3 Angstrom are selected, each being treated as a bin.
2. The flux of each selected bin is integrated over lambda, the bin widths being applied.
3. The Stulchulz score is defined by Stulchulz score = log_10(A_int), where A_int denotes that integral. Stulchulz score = 2.70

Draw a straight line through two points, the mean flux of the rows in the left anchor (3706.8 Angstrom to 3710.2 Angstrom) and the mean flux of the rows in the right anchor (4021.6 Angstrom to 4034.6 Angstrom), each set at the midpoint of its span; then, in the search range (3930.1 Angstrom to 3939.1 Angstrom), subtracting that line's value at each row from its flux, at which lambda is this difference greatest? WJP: 3938.22 Angstrom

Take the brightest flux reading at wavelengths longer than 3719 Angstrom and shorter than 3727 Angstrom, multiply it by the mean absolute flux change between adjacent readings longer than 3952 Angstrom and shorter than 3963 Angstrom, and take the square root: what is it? 4.8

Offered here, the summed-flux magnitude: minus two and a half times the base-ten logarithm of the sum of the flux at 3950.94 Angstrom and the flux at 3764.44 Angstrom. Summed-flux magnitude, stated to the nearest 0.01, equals -4.28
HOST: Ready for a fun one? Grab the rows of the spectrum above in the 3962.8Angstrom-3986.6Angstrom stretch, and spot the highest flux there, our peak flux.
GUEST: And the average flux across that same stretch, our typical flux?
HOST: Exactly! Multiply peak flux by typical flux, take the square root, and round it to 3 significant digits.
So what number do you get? 26.1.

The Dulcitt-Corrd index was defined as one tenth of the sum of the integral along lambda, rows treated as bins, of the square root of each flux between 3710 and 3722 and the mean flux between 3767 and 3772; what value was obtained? 7.3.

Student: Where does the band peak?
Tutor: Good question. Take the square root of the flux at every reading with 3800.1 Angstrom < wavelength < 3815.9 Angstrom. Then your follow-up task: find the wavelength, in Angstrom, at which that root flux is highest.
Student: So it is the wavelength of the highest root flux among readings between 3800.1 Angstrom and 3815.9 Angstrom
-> 3809.78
